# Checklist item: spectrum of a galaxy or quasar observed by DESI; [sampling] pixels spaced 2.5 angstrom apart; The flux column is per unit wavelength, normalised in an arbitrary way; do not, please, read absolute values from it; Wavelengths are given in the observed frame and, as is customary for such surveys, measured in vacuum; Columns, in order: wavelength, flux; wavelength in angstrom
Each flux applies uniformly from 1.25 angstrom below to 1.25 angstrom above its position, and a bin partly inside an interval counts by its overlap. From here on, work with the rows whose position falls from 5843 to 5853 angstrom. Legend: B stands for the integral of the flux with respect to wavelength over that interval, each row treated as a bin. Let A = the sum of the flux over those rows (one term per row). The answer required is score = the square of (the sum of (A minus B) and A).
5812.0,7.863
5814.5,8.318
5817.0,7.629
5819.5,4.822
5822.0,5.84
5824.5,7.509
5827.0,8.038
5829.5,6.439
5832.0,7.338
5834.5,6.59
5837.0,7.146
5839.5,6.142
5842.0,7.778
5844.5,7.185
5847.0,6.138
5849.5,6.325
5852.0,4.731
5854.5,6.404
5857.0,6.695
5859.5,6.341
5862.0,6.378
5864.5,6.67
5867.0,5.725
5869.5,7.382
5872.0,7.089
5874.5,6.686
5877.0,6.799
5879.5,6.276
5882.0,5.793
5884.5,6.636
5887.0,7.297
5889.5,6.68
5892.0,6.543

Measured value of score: 168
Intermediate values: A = 24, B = 62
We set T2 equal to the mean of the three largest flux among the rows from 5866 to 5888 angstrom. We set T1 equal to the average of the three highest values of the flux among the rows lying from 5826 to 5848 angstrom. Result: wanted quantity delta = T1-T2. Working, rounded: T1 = 7.72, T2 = 7.26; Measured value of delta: 0.5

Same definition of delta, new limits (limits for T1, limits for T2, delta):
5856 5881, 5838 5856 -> 0.0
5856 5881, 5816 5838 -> -0.6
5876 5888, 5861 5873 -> -0.1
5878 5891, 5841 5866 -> -0.3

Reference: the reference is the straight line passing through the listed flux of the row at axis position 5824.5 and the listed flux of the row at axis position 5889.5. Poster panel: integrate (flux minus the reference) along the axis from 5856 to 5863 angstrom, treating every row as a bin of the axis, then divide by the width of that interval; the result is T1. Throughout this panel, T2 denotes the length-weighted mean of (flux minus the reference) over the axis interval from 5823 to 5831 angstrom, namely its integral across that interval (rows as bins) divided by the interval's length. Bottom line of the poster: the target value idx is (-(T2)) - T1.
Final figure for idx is 0.8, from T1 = -0.6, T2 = -0.19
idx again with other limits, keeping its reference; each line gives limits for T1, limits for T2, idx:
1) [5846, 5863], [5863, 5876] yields 1.2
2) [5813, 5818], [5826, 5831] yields -0.1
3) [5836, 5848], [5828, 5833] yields 0.9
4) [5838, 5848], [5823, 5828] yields 0.3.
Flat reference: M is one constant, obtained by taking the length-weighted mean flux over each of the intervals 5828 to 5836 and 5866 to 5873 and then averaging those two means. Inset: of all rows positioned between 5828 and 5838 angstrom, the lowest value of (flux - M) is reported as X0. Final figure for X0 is -0.4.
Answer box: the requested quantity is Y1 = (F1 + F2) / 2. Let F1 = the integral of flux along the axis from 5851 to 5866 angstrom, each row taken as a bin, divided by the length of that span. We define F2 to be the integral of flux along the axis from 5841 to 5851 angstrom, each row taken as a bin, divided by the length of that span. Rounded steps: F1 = 6.2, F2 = 6.8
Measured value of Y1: 6.50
